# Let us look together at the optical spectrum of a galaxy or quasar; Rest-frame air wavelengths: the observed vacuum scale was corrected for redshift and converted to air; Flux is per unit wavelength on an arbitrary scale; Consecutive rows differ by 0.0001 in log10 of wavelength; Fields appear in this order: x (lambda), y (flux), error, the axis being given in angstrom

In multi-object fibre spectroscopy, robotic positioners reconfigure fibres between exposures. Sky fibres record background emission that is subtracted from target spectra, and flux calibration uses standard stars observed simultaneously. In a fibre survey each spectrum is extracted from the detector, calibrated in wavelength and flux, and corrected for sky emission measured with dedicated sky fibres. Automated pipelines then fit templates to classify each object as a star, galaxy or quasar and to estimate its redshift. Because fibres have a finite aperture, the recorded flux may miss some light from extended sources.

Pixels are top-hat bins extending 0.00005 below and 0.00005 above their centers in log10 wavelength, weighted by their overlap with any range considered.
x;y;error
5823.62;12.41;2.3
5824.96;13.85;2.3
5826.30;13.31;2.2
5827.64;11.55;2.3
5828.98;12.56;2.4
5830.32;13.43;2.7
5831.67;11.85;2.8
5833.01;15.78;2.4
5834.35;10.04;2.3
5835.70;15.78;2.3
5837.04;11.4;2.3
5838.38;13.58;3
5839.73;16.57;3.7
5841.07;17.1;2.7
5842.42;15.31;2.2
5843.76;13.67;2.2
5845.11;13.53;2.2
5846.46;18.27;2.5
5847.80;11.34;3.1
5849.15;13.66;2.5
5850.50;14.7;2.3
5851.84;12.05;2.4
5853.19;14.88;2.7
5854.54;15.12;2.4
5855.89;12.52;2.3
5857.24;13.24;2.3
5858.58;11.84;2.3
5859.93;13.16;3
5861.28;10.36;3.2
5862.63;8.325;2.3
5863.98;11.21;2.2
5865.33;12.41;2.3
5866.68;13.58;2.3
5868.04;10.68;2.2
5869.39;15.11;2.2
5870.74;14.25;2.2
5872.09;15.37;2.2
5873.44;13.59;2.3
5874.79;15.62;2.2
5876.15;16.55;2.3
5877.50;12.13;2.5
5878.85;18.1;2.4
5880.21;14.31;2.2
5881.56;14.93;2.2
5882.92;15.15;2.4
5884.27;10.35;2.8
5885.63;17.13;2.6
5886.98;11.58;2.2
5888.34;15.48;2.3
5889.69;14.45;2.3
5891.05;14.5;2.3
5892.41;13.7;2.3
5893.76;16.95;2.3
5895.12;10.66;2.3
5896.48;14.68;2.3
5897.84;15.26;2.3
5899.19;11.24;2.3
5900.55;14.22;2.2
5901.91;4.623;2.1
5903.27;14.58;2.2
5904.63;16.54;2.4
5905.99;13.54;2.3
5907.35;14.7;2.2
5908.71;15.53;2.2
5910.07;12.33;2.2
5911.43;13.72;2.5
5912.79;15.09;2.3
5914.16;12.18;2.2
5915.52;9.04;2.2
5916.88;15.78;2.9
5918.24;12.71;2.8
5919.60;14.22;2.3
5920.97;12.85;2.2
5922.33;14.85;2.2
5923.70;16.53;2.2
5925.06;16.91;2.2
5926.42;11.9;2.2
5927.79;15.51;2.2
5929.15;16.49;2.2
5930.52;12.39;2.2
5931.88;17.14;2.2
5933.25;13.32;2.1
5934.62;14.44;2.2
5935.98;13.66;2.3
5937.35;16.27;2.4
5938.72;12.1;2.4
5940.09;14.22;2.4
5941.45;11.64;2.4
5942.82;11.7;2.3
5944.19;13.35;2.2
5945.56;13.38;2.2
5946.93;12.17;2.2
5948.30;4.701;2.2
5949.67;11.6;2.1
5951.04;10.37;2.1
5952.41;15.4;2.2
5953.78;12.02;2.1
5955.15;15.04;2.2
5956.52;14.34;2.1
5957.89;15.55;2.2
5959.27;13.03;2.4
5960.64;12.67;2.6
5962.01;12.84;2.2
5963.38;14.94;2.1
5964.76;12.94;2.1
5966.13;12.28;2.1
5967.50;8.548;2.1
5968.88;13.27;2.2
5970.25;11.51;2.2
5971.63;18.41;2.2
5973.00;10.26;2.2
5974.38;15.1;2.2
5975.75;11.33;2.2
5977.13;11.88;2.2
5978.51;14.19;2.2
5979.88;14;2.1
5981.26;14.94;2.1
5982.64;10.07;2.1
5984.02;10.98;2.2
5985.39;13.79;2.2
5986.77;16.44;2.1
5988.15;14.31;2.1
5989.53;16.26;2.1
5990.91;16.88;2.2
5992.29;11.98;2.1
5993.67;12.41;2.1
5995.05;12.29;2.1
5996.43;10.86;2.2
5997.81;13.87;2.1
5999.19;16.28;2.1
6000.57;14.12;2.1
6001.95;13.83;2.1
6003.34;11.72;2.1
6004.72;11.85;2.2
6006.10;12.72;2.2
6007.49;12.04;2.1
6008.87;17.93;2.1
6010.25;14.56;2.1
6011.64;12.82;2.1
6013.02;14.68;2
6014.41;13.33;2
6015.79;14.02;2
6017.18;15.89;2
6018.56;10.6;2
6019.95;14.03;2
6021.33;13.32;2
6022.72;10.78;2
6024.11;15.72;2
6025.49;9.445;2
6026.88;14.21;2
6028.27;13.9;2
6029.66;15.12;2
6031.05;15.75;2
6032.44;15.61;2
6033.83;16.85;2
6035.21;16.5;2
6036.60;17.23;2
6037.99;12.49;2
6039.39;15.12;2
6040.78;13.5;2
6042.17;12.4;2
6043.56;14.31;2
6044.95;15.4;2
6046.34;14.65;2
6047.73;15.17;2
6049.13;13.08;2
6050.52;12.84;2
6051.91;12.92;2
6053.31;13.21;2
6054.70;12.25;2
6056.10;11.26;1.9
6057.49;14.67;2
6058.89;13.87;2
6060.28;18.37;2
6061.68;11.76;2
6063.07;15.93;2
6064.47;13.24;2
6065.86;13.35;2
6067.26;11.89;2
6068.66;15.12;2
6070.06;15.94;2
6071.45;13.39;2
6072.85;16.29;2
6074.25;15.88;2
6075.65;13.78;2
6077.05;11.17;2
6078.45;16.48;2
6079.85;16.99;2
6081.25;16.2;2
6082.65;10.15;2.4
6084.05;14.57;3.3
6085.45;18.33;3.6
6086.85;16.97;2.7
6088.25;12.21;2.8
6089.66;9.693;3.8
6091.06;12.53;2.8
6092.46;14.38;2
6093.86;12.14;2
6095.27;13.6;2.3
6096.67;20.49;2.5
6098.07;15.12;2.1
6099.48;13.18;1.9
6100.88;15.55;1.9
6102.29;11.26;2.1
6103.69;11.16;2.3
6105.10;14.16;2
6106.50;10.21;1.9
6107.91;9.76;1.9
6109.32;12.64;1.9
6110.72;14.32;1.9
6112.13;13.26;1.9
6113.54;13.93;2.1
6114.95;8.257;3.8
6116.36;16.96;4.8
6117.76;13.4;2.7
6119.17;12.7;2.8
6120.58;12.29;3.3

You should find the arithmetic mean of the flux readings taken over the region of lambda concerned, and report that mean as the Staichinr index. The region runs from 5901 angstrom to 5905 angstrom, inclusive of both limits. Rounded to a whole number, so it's 12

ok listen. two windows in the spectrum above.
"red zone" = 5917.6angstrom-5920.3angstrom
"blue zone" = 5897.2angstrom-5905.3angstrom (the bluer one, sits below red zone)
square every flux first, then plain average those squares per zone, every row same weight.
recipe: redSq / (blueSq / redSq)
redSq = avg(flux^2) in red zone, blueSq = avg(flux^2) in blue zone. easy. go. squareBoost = 186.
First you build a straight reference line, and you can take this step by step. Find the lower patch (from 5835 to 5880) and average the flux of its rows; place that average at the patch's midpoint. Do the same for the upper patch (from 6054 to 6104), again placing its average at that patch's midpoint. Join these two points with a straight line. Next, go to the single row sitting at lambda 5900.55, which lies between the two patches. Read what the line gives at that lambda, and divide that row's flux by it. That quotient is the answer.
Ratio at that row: 1.03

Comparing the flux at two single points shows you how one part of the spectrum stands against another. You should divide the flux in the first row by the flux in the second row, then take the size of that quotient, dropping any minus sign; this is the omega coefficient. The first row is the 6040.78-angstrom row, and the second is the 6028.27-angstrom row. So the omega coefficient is 0.97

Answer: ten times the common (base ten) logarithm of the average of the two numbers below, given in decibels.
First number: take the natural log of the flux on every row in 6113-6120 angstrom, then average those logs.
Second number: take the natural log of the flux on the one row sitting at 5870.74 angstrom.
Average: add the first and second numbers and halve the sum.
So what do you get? 4.15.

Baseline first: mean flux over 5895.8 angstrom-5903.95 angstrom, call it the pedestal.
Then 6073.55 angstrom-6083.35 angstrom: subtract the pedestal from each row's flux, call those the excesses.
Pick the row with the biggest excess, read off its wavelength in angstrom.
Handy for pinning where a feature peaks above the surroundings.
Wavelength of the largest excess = 6079.85 angstrom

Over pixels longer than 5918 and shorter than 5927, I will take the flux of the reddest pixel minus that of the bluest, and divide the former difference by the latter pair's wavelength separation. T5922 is -0.1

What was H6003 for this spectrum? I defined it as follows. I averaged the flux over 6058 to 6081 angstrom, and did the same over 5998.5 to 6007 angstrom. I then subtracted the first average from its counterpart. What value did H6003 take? -1.2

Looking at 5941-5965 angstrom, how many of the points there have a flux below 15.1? 16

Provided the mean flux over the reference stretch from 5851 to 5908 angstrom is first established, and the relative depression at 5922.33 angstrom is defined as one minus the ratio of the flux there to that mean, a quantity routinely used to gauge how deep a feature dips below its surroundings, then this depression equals -0.1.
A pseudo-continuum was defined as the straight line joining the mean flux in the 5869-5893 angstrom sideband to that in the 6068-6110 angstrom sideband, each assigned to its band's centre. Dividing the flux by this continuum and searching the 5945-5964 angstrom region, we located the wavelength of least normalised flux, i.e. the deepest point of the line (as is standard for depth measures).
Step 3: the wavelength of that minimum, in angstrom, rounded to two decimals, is 5948.30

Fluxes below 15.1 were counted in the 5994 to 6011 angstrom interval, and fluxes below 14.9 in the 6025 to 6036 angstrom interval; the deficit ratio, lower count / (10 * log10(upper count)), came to 2.1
